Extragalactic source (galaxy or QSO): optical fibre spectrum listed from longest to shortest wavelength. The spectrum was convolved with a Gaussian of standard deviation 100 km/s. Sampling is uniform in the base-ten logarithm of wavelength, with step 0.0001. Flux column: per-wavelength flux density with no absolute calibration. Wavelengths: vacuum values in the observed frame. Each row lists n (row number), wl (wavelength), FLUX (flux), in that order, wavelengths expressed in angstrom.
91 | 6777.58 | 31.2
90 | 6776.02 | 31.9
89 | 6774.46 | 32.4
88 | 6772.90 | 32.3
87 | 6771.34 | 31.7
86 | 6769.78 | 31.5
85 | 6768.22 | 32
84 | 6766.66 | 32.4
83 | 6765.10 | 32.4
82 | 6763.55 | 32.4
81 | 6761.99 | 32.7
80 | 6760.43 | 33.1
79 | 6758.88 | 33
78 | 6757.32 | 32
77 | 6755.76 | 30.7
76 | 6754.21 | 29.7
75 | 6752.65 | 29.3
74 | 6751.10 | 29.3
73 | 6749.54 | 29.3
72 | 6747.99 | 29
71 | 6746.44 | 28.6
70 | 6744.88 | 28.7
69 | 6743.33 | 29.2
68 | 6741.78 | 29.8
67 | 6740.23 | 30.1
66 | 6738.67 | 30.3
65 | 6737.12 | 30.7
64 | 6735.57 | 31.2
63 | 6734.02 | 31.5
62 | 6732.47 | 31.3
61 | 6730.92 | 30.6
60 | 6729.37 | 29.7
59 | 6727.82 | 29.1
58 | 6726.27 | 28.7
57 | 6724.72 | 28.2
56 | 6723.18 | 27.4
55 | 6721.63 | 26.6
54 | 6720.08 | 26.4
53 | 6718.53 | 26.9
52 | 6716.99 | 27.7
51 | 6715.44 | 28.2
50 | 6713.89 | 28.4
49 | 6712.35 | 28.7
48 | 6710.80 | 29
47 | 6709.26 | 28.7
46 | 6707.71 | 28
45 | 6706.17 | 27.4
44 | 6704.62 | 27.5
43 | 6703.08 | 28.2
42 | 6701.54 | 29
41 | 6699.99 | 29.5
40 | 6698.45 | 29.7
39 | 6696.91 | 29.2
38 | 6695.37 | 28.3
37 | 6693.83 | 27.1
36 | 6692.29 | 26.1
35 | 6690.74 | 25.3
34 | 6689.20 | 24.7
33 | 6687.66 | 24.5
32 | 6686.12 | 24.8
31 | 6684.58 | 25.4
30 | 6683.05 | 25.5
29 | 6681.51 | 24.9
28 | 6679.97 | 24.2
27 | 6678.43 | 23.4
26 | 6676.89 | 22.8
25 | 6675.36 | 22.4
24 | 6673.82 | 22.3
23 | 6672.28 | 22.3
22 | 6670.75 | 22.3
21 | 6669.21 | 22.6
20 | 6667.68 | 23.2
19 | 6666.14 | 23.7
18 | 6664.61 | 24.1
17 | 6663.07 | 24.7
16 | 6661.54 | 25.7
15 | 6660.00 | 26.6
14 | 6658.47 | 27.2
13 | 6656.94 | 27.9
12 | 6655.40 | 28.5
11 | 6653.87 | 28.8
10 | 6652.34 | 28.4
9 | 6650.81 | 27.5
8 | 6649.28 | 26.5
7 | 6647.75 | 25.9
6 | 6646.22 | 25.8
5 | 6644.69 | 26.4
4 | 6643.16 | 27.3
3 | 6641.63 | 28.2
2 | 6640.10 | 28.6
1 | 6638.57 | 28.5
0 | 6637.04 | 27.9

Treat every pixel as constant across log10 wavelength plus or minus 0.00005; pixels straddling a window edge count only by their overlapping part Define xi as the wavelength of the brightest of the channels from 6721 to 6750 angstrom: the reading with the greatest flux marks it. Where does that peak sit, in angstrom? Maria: 6734.02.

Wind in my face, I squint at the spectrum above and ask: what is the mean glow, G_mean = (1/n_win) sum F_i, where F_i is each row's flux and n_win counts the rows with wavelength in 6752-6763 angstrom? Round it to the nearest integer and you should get 32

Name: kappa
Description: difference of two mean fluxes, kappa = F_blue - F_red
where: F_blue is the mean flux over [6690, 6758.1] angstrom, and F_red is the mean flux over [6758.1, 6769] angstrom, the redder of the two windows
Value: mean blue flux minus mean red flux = -3.7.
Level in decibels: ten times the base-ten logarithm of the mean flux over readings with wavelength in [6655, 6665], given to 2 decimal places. 14.21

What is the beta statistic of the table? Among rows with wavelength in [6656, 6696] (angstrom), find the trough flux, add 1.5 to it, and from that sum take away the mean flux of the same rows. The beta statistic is -0.89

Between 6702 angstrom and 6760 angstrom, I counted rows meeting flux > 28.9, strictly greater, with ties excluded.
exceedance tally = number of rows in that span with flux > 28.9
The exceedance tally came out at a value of 20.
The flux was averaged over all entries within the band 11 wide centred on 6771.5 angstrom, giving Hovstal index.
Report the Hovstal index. 32.0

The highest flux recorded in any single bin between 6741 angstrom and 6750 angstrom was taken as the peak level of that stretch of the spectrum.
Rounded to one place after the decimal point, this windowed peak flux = 29.8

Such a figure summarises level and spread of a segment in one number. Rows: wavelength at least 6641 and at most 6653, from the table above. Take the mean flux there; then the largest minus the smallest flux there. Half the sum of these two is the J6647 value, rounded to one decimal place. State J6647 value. 14.8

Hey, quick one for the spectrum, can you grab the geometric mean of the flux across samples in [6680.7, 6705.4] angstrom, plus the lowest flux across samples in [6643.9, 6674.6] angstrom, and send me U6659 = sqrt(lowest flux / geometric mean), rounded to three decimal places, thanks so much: 0.912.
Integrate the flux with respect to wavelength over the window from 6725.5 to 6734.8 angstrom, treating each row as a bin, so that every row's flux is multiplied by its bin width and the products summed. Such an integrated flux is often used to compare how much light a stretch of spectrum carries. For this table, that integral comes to 280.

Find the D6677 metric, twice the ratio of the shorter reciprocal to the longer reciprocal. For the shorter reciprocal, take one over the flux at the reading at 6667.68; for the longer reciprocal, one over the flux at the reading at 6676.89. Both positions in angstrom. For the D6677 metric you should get 1.97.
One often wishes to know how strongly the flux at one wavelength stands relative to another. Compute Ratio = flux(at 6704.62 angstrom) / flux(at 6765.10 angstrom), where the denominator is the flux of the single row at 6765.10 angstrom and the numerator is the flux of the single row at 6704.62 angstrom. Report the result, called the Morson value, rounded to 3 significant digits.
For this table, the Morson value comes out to 0.849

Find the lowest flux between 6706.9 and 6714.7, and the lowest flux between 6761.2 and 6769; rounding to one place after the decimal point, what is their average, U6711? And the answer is 30.0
